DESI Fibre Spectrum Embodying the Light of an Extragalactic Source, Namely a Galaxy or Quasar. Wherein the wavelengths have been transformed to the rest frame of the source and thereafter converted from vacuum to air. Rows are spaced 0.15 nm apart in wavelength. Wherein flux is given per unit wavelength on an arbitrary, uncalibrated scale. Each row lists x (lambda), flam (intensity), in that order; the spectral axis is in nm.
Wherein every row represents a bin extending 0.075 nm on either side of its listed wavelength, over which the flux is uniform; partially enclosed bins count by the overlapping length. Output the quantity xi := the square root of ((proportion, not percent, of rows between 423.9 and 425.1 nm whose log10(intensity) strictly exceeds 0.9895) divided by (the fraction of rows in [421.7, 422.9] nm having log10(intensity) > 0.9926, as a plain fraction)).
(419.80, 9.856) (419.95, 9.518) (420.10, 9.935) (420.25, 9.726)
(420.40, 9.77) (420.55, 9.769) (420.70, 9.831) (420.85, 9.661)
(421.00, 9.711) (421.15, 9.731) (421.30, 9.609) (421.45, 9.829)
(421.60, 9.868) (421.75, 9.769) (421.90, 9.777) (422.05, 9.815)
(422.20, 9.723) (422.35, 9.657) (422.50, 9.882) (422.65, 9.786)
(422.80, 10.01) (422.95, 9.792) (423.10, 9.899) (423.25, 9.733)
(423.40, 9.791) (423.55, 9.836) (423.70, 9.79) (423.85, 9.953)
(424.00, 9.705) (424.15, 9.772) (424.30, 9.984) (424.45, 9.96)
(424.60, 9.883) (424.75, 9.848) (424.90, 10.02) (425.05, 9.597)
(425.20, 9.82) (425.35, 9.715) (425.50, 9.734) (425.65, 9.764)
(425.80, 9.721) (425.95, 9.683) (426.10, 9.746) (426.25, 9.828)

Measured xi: 1.73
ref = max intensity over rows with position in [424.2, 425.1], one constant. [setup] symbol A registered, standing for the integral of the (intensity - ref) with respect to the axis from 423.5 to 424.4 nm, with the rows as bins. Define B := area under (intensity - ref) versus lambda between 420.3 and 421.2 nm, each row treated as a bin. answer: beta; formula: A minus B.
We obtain 0.09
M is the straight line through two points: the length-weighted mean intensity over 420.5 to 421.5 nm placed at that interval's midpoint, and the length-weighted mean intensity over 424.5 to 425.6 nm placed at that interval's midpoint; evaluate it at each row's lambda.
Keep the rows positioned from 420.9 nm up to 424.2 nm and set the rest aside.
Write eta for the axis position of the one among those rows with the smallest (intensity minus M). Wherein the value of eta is 421.30 nm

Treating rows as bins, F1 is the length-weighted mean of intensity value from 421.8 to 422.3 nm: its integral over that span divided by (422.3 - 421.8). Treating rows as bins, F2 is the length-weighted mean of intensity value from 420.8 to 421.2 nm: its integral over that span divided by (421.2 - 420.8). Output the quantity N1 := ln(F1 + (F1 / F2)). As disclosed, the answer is 2.377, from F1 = 9.77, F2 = 9.70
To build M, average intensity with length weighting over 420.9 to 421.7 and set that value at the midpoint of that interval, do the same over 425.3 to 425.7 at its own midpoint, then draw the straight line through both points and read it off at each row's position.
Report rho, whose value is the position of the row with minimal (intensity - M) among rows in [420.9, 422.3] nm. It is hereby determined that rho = 421.30 nm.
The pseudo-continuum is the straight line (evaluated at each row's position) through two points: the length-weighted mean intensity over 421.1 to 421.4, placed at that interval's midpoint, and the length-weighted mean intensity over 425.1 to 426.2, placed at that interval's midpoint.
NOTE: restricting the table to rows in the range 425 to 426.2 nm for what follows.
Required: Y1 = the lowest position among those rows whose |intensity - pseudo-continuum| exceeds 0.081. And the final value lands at 425.05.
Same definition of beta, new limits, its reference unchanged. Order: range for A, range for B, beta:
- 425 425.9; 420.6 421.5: 0.00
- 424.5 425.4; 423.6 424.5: -0.03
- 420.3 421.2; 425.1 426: 0.01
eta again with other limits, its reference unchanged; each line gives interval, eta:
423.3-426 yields 425.05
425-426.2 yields 425.05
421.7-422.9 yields 422.35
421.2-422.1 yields 421.30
